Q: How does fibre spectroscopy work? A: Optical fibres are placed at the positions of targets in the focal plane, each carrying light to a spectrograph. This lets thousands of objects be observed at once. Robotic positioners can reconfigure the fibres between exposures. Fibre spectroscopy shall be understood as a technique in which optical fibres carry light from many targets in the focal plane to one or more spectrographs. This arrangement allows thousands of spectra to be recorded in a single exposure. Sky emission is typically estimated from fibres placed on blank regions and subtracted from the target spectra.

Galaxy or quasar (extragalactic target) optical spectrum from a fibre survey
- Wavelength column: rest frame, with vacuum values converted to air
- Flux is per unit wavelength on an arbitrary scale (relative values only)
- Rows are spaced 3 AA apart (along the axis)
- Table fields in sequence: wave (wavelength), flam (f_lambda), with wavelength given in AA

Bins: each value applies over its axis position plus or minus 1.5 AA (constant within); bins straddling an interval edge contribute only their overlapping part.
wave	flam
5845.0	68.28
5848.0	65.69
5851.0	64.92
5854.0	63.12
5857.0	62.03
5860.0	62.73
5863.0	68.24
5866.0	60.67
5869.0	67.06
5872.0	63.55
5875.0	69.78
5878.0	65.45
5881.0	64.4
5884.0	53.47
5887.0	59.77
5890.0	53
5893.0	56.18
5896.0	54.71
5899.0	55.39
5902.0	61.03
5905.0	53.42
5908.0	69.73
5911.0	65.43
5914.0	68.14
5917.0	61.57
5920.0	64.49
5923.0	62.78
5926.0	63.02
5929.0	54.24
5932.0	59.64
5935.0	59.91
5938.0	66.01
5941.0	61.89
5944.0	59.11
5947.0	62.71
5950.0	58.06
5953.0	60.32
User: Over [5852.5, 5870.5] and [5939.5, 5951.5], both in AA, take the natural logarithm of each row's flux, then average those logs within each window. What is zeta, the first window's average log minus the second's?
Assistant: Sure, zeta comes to 0.056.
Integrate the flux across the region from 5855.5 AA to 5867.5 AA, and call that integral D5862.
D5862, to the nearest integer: 761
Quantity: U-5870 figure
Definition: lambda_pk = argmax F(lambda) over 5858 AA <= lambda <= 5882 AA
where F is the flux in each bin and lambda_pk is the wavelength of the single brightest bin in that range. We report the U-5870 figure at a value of 5875.0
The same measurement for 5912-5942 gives 5914.0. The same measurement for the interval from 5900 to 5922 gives 5908.0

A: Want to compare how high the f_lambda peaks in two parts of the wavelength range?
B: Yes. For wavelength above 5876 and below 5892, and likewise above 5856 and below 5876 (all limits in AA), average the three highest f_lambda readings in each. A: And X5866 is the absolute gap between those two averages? 5.2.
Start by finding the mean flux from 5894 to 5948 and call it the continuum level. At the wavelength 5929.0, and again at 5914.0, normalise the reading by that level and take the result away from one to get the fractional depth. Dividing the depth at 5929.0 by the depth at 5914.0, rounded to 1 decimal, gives -1.0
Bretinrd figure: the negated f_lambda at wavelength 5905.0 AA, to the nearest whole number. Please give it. -53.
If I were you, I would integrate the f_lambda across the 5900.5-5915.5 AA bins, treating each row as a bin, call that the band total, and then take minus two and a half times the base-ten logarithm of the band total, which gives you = -7.45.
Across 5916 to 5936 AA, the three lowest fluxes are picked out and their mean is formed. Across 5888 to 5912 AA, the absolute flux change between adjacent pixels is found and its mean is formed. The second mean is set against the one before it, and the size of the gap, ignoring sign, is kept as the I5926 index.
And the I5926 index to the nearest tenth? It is 52.3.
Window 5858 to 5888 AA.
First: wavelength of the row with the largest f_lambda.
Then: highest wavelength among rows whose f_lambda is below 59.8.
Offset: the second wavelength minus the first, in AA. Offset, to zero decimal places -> 12 AA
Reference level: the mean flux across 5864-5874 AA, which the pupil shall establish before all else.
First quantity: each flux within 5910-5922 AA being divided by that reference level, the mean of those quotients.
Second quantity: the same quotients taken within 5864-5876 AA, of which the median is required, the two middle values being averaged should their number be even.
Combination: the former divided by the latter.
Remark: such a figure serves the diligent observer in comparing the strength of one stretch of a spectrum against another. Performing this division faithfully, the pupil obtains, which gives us 0.99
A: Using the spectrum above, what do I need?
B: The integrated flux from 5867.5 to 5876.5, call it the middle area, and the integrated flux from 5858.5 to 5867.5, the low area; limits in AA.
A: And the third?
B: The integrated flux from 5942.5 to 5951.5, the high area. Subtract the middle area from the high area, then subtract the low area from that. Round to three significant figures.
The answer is -636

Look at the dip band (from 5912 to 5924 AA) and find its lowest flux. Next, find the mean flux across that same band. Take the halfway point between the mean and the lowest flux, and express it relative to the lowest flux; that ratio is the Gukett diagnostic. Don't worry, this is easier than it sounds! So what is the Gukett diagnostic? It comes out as 1.02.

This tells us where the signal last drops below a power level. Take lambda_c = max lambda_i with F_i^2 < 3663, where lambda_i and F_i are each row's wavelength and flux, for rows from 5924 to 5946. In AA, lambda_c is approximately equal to 5944.0 AA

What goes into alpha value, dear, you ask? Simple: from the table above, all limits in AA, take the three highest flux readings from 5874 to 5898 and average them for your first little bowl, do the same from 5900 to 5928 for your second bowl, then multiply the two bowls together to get 4509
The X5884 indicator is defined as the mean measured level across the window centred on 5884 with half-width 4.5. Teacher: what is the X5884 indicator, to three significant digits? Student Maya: 59.2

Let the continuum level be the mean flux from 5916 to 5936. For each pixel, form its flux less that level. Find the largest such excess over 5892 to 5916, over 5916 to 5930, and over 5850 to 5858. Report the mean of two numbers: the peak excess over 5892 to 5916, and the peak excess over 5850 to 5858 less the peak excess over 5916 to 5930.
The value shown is 4.7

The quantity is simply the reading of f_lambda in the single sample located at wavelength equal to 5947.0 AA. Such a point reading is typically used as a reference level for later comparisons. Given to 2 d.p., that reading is 62.71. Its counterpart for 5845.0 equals 68.28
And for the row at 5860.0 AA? 62.73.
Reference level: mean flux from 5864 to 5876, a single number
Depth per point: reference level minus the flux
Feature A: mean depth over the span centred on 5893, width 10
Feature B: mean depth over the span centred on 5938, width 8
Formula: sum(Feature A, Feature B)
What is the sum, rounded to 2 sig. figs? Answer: 13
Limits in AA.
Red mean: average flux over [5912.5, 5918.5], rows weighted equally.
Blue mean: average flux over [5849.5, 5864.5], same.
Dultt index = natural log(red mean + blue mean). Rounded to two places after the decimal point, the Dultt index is 4.86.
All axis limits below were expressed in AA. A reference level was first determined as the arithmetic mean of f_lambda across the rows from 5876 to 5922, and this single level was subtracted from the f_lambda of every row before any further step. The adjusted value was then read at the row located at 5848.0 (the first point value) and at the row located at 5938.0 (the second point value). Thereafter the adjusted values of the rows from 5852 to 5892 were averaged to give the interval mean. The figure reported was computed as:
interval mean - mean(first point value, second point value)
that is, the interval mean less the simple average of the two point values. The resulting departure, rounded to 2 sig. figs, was -3.3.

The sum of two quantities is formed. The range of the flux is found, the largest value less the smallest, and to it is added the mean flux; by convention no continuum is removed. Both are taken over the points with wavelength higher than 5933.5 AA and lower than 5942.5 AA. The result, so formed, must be 69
